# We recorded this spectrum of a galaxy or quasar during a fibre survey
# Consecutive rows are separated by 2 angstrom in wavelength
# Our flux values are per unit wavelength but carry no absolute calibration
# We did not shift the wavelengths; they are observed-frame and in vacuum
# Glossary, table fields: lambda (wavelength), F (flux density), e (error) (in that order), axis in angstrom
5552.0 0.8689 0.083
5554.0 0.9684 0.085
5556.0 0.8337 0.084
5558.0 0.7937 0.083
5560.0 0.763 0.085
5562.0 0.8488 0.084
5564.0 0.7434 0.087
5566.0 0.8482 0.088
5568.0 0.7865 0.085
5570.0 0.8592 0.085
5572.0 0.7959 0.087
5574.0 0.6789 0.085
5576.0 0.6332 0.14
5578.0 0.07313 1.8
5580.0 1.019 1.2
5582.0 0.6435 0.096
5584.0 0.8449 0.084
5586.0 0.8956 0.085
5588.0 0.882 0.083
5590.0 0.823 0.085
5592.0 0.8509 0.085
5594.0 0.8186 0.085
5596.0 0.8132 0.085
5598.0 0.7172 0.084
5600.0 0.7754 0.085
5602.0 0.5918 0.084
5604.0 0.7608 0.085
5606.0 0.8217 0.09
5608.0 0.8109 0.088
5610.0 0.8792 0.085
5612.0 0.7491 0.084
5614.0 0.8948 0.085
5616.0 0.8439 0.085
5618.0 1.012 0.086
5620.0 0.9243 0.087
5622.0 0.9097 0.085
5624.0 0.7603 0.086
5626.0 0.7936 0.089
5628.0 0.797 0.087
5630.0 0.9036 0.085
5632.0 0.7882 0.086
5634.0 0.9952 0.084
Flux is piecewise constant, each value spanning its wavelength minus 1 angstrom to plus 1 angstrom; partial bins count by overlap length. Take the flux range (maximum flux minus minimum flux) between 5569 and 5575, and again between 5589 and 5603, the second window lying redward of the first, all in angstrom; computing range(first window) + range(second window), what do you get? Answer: 0.44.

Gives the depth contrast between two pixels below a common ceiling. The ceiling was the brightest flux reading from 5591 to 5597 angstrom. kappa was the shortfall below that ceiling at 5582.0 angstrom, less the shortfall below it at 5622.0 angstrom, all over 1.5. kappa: 0.18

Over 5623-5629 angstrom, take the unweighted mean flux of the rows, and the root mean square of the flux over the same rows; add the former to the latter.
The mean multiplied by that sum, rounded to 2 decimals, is 1.23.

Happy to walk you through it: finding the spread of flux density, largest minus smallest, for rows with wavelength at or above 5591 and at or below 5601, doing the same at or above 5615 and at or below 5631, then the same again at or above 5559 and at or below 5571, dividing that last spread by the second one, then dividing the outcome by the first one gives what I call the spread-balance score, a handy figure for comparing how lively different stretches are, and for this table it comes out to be 3.4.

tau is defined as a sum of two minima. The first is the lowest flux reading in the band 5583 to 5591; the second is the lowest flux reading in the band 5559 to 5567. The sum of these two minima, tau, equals 1.6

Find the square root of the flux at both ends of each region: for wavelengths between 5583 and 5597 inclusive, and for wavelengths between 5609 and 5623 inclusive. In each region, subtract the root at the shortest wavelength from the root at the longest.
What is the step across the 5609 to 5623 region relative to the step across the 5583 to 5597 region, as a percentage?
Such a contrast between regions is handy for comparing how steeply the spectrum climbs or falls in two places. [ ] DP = -93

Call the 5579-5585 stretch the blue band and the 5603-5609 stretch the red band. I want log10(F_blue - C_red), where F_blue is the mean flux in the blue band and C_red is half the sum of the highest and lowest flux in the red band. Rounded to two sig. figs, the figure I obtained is -1.4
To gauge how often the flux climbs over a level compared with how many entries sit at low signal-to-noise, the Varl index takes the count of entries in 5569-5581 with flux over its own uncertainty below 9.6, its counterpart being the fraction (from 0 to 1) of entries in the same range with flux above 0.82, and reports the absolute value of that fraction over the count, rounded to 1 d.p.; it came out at 0.1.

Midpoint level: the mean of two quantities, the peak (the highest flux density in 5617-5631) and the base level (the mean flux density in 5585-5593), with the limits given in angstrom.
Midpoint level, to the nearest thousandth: 0.937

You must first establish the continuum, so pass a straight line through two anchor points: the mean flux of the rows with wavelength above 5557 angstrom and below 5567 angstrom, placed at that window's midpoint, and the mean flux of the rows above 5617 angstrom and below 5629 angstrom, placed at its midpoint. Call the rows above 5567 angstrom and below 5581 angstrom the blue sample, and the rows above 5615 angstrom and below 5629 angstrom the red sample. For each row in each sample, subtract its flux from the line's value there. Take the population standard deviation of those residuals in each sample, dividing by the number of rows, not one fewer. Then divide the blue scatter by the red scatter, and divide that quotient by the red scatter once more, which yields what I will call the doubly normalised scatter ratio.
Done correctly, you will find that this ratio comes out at 38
